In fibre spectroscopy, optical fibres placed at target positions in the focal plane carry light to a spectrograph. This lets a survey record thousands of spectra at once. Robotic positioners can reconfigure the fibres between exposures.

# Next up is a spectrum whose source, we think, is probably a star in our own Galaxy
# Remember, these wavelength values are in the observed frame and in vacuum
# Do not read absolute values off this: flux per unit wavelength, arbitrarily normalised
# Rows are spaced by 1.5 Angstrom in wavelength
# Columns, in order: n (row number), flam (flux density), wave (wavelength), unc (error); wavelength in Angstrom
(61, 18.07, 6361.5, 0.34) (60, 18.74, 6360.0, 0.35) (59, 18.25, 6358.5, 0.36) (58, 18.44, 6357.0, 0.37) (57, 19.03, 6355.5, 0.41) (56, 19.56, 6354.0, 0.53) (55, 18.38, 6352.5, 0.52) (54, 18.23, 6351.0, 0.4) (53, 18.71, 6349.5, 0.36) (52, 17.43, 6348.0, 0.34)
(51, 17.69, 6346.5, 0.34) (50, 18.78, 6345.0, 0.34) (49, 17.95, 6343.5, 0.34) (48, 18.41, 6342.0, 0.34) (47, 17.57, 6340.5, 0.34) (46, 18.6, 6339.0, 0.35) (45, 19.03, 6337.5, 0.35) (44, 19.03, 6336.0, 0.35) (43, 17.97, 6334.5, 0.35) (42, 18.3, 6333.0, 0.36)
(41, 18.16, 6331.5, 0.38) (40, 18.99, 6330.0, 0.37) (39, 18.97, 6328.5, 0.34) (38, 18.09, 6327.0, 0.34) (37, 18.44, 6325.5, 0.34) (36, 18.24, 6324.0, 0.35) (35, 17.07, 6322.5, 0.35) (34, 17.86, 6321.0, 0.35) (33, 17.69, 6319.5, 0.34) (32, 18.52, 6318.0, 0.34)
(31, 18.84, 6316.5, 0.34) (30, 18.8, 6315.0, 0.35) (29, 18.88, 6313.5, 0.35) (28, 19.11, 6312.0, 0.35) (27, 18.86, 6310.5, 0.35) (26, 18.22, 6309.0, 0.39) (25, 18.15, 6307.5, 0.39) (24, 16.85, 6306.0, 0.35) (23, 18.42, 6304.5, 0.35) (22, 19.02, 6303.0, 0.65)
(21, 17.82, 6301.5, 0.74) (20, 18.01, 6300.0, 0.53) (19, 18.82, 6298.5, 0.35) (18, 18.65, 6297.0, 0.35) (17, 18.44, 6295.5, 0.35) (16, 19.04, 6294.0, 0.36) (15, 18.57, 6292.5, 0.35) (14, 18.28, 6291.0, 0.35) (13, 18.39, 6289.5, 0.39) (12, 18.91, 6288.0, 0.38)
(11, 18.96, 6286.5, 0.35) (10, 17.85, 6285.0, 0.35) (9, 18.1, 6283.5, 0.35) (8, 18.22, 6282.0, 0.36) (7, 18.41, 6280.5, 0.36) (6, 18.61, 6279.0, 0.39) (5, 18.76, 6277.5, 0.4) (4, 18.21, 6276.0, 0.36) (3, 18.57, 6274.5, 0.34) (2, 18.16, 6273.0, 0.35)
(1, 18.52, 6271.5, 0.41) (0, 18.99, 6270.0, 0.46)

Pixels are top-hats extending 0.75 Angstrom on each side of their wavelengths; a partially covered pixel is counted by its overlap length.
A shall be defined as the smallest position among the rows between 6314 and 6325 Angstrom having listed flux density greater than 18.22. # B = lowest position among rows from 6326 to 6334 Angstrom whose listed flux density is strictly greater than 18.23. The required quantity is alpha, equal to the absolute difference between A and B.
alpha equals 13.5 Angstrom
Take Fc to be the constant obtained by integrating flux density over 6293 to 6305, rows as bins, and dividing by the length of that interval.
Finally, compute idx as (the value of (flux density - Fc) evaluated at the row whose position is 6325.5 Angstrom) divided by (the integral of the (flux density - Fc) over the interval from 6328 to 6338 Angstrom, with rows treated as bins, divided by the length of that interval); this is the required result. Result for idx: -1.0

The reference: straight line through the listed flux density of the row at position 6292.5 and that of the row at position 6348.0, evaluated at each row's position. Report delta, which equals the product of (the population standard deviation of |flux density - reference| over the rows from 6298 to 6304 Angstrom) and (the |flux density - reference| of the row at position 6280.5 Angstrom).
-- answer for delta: 0.05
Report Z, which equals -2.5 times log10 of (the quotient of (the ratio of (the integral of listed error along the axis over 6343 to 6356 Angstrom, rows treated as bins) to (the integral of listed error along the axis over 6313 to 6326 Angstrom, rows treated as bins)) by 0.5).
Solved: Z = -0.91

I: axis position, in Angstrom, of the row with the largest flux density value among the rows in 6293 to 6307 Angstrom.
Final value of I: 6294.0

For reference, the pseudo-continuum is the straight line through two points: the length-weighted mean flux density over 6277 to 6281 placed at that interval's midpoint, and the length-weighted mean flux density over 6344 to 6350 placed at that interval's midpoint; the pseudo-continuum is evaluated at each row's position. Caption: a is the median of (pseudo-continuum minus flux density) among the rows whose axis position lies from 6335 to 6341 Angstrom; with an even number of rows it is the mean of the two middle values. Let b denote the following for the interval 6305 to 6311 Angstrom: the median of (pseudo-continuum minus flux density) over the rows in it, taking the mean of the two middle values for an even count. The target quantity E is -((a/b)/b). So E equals 14.8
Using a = -0.6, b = 0.2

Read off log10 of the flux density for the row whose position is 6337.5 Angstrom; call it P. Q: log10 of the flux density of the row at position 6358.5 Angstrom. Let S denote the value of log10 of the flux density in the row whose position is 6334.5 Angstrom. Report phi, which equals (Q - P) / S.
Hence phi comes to -0.014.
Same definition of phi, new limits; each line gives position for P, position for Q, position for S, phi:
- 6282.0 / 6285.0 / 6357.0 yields -0.007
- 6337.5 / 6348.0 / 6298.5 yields -0.030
